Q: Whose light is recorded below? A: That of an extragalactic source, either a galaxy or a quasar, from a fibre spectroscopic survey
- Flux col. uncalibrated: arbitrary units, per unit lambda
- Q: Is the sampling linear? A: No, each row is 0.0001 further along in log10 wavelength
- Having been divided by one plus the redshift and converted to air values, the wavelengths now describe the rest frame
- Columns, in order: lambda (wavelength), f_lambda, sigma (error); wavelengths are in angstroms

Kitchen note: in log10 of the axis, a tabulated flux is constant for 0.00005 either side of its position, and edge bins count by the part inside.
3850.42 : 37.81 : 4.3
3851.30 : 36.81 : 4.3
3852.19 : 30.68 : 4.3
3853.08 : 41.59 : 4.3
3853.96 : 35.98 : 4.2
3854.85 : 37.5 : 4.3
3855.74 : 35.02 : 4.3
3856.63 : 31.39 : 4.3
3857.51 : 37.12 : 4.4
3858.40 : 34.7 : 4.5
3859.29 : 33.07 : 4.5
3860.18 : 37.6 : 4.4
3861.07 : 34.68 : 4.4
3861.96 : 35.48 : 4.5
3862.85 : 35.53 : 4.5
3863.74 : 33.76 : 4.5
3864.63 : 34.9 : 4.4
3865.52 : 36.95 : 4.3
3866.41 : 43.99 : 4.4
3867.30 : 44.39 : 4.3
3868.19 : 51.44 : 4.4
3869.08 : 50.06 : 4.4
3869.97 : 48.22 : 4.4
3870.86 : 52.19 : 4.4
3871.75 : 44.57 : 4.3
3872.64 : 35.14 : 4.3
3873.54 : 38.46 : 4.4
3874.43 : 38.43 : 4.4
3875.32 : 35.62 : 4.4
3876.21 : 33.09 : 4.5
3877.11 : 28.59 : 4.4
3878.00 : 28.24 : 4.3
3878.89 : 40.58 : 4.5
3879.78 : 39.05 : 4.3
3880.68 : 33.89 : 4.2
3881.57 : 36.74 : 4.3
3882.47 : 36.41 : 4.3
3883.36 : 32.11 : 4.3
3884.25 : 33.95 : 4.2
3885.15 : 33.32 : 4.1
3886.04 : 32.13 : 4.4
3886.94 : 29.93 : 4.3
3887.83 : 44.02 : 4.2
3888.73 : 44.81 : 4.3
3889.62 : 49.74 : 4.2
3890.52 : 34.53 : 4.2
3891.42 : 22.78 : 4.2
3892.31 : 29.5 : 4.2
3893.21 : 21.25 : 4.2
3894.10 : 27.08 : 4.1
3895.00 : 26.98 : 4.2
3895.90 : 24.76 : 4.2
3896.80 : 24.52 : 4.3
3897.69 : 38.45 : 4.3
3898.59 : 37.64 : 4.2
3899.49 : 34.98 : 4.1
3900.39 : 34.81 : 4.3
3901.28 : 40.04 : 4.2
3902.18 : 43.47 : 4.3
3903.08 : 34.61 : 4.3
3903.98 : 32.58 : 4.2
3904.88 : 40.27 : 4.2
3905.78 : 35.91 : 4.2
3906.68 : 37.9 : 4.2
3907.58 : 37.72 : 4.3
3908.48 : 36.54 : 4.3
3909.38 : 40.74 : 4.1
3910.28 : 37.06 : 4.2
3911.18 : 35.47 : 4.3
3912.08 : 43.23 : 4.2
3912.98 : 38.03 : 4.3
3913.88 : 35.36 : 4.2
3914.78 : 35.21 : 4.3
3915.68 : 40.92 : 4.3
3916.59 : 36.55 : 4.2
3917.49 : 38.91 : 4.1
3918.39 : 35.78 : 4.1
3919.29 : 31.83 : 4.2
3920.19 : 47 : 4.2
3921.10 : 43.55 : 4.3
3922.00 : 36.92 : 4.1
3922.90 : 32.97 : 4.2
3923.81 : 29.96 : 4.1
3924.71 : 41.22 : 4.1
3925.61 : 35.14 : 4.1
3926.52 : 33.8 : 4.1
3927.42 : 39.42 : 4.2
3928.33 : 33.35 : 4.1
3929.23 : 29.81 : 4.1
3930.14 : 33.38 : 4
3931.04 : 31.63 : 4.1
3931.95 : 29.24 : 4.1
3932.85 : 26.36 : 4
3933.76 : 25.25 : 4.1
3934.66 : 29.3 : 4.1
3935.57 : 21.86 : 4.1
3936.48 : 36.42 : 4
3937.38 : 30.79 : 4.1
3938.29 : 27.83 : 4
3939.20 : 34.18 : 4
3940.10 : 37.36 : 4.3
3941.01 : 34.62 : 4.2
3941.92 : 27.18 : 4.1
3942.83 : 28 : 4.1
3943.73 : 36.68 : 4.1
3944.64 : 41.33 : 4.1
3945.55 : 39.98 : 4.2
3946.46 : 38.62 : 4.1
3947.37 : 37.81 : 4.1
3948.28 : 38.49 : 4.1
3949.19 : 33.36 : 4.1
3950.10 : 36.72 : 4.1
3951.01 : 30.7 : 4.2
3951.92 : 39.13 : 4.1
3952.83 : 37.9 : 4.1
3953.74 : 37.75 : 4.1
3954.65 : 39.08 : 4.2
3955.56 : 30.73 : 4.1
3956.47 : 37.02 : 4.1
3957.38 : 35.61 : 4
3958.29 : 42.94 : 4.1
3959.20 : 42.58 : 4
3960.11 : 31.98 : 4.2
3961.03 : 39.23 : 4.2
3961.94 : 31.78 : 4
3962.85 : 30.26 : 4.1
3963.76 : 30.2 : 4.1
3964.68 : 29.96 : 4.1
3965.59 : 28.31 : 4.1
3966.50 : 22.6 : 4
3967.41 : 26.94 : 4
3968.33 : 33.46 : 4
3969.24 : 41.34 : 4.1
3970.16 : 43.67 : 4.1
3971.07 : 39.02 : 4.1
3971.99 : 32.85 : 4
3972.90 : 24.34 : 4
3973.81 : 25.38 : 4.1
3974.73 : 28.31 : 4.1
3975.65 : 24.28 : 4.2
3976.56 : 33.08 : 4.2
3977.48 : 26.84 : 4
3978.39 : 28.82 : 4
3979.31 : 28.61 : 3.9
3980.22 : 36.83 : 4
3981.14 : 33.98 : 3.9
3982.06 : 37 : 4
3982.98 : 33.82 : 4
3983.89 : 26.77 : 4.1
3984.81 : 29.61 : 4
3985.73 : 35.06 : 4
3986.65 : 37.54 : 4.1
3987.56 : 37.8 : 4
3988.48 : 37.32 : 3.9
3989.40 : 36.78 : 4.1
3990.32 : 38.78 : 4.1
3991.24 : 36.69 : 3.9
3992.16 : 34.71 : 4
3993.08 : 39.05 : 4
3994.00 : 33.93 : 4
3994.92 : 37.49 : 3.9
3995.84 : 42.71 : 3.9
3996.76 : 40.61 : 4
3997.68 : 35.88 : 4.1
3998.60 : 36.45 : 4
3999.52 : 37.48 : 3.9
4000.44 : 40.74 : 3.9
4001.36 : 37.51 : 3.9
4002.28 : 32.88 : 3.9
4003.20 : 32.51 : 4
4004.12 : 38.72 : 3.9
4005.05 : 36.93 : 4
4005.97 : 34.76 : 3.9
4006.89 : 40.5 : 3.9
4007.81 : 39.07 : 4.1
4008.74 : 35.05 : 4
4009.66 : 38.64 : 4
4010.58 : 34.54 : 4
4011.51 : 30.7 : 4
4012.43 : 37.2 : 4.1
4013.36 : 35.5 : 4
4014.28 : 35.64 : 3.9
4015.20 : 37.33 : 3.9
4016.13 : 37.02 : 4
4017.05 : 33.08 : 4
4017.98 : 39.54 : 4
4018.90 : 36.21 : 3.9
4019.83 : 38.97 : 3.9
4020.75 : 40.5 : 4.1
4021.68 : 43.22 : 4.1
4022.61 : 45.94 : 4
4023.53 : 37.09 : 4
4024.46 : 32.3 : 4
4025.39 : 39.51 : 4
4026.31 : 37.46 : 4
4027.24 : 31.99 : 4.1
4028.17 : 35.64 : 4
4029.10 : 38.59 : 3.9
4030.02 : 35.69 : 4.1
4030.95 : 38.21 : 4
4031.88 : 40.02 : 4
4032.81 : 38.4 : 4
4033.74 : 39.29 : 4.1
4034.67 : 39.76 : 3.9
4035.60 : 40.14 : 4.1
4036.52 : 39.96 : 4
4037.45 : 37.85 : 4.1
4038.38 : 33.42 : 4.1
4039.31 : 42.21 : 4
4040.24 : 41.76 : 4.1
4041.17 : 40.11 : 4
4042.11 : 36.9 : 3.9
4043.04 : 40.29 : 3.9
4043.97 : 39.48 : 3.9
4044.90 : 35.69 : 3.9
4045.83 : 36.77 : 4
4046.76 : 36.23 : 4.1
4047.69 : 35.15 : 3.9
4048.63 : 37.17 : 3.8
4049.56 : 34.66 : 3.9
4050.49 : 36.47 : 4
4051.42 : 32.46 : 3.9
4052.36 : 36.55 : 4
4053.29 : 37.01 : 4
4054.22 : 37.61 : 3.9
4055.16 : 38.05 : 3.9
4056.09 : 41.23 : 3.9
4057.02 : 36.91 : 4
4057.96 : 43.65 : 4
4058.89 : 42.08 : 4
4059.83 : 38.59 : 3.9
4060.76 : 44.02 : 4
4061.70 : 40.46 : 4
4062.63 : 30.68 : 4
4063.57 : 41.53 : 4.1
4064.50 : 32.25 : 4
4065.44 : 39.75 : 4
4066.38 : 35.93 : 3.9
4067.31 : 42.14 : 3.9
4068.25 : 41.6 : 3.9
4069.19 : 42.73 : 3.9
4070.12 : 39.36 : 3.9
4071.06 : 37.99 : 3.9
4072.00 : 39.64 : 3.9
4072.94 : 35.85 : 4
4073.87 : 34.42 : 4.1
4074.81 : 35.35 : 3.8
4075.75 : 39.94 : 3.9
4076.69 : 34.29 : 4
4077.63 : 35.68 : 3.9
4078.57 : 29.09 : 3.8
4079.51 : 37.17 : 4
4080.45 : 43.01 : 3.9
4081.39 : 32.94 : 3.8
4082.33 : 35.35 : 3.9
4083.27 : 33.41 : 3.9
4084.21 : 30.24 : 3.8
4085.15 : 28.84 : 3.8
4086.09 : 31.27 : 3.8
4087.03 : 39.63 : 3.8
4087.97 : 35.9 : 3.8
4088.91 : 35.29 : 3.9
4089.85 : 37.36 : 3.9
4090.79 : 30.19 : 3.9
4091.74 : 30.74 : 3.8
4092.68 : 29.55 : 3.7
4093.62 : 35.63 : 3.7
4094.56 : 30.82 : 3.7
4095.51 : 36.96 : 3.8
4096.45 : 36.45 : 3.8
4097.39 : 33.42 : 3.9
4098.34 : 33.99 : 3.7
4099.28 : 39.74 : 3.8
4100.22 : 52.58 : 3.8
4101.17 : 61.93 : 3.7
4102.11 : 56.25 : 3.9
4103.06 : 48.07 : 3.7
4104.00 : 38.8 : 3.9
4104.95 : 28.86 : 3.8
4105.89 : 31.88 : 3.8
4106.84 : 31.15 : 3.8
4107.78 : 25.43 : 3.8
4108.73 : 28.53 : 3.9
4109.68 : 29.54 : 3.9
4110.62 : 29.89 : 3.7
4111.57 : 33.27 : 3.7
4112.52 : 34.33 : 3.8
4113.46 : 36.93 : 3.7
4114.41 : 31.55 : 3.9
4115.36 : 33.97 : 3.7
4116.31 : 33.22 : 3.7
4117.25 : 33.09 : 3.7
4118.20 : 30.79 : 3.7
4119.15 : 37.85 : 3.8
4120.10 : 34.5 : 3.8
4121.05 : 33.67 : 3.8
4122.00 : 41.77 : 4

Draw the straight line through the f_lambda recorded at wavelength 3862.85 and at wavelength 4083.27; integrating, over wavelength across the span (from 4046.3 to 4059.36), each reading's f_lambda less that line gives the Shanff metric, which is 50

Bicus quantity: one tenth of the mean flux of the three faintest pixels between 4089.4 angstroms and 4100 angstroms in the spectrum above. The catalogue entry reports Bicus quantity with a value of 3.0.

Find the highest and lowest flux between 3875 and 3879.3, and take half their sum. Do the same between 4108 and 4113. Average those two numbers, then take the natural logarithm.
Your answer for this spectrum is 3.49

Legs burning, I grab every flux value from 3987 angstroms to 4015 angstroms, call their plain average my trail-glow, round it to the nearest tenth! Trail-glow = 36.9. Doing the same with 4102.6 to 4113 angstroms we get 32.7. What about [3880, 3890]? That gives 37.0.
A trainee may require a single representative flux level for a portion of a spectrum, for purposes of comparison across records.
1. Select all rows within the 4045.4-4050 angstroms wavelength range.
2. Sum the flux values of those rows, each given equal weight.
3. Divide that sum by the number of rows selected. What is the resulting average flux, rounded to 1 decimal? 36.0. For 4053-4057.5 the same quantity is 38.2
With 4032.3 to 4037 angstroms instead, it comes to 39.5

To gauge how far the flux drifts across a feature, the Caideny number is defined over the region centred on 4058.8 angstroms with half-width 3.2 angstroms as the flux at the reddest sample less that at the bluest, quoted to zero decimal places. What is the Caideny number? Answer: -1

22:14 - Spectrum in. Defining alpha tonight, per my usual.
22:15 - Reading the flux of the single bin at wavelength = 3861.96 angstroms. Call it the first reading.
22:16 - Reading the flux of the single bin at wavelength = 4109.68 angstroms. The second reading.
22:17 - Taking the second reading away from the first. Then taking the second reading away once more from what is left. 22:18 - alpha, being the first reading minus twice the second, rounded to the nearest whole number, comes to -24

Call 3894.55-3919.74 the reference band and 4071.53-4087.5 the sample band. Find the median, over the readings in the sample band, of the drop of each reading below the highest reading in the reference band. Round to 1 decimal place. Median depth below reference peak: 8.1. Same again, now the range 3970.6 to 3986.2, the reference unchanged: 13.9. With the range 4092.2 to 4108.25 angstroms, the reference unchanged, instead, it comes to 7.8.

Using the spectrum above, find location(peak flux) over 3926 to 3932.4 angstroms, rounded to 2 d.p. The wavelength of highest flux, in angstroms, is 3927.42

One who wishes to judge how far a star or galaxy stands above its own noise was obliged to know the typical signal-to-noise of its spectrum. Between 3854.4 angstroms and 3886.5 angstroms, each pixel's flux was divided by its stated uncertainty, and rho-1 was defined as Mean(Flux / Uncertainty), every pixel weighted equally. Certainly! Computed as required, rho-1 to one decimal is 8.6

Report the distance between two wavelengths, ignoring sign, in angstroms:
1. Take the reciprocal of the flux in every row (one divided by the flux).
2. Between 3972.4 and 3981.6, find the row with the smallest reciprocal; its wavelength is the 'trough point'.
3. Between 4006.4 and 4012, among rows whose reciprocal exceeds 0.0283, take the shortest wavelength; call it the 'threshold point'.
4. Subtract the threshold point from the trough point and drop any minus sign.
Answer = 28.5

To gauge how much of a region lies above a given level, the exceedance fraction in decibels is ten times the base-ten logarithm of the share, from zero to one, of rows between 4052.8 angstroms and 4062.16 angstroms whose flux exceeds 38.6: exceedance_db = -3.0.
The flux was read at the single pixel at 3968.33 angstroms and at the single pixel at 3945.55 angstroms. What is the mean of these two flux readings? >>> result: 36.7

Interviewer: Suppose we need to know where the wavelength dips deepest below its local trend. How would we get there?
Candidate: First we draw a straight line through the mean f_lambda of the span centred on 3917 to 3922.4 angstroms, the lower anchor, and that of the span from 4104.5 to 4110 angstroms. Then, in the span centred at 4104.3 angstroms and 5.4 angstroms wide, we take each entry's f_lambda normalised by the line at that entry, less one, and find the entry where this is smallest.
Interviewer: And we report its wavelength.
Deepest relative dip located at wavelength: 4104.95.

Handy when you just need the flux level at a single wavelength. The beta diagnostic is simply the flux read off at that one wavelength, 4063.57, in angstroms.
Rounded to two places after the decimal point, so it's 41.53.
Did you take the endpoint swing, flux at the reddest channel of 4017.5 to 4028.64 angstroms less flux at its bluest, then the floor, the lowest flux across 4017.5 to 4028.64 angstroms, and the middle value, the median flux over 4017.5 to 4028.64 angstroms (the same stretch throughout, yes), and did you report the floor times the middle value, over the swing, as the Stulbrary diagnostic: -313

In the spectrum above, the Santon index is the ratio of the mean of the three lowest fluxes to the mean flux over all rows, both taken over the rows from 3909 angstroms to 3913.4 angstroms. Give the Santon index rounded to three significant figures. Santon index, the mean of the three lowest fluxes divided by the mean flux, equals 0.947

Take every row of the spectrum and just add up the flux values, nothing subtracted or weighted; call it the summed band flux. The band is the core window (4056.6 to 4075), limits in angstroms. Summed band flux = 775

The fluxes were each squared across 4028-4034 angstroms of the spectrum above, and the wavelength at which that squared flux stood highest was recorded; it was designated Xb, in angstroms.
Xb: 4031.88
